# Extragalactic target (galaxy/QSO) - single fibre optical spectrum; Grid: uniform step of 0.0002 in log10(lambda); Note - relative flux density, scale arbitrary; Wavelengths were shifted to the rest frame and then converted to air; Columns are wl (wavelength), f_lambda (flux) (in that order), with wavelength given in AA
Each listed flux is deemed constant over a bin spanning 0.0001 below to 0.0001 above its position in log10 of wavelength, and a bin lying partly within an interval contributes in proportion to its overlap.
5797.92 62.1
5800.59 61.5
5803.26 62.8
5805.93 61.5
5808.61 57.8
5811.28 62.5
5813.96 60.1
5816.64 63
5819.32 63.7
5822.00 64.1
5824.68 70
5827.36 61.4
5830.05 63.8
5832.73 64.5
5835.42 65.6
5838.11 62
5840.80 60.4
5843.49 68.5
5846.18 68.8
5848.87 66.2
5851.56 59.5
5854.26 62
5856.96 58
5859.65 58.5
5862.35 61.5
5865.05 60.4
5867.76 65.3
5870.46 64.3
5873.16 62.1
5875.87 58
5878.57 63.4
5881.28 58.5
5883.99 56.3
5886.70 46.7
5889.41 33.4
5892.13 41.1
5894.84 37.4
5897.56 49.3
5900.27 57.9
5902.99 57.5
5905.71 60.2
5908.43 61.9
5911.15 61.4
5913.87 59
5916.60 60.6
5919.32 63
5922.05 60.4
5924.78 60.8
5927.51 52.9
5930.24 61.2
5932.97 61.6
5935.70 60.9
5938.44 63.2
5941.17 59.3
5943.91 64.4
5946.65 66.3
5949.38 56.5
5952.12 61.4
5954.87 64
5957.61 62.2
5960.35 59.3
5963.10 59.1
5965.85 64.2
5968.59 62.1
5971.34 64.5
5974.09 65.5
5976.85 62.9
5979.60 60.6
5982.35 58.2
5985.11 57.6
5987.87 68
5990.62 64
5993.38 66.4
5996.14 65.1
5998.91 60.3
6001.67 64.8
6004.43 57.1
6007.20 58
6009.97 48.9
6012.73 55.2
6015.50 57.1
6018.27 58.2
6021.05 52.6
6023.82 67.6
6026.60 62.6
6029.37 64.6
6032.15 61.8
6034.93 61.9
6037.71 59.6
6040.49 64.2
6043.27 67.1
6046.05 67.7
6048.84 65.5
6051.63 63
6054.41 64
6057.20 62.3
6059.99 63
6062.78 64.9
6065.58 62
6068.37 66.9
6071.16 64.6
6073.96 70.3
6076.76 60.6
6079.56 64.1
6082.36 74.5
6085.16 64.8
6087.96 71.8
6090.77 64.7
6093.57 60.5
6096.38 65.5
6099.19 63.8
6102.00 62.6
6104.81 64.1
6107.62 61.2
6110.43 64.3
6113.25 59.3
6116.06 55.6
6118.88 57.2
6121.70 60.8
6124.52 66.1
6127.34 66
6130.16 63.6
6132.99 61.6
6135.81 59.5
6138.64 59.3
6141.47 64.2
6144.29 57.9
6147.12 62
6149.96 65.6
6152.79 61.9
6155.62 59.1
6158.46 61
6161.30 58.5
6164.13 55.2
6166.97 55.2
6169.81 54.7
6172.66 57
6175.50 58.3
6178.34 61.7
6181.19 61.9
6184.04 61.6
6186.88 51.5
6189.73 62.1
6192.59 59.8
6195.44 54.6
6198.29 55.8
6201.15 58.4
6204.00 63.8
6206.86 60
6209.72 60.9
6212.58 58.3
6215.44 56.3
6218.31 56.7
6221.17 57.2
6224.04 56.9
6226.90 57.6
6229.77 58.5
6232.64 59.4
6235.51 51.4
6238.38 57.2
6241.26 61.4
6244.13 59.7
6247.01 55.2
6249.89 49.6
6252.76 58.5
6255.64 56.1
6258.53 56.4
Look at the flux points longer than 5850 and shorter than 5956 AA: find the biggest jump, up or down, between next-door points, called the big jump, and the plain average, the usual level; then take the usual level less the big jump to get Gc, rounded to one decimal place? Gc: 44.9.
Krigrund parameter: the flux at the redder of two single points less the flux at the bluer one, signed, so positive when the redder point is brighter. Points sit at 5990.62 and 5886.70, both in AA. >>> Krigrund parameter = 17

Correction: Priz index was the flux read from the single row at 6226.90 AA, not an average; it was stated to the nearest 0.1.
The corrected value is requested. 57.6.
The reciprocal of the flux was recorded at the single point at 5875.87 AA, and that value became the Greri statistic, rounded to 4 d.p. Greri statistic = 0.0172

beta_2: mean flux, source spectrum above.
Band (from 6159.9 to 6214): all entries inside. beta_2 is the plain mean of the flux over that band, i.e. 58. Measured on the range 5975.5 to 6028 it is 60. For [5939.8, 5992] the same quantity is 62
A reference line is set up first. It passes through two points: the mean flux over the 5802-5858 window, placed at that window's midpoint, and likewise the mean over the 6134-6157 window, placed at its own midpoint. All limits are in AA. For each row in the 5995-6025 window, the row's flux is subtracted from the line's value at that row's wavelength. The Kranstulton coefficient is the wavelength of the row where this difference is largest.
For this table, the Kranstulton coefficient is 6009.97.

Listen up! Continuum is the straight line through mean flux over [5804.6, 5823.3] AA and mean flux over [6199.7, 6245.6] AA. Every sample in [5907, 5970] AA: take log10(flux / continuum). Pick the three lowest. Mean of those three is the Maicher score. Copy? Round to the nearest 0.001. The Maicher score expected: -0.035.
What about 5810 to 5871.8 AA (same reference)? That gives -0.020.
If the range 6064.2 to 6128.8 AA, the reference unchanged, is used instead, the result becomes -0.014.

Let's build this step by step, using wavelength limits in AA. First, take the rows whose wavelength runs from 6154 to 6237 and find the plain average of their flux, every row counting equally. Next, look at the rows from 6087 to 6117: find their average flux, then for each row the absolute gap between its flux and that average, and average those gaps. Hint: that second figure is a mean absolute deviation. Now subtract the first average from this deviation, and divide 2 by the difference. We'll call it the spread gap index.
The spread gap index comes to -0.0363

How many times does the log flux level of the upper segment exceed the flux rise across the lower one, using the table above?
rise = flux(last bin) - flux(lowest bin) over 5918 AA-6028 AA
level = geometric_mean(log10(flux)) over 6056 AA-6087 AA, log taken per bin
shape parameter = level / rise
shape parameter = -4.5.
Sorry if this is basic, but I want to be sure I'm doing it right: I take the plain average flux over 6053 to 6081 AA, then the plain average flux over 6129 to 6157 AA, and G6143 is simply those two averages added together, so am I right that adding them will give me 126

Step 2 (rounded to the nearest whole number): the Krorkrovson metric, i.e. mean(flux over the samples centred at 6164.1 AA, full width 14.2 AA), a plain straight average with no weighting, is 57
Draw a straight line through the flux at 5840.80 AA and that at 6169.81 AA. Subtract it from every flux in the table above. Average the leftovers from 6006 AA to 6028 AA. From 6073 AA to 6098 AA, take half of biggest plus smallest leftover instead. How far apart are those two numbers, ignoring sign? 11.1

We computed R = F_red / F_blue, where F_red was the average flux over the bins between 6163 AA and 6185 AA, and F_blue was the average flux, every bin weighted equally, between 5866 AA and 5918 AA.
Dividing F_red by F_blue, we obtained 1.05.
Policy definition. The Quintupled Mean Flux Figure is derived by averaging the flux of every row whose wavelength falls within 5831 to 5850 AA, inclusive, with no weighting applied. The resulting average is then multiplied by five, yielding 326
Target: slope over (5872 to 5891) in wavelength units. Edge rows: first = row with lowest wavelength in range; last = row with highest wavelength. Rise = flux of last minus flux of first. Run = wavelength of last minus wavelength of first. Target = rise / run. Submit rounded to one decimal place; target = -1.8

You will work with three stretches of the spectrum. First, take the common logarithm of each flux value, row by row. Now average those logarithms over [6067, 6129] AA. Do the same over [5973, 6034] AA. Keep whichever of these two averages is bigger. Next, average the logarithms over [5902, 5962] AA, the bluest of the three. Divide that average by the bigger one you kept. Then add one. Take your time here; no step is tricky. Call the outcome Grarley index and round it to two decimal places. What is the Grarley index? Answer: 1.99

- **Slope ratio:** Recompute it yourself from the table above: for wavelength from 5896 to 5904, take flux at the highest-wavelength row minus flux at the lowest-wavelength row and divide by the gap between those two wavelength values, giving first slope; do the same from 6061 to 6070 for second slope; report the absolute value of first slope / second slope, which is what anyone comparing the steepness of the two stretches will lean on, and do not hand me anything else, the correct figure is 4.2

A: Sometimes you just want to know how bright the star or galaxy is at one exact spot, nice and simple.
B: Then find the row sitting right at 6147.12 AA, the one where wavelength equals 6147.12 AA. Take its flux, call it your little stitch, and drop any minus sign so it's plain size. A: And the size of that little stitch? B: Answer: 62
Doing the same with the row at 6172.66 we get 57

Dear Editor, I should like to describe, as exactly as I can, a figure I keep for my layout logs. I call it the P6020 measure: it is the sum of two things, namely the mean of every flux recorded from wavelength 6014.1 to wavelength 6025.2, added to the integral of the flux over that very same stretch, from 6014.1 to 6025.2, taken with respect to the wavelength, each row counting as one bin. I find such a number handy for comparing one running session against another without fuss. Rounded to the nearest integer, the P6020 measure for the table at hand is 712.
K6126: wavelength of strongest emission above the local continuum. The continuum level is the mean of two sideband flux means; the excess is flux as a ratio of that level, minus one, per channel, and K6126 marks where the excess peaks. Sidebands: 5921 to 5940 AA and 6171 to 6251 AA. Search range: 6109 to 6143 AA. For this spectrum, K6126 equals 6124.52 AA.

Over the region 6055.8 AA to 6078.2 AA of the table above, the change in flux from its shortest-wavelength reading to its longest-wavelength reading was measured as -1.7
